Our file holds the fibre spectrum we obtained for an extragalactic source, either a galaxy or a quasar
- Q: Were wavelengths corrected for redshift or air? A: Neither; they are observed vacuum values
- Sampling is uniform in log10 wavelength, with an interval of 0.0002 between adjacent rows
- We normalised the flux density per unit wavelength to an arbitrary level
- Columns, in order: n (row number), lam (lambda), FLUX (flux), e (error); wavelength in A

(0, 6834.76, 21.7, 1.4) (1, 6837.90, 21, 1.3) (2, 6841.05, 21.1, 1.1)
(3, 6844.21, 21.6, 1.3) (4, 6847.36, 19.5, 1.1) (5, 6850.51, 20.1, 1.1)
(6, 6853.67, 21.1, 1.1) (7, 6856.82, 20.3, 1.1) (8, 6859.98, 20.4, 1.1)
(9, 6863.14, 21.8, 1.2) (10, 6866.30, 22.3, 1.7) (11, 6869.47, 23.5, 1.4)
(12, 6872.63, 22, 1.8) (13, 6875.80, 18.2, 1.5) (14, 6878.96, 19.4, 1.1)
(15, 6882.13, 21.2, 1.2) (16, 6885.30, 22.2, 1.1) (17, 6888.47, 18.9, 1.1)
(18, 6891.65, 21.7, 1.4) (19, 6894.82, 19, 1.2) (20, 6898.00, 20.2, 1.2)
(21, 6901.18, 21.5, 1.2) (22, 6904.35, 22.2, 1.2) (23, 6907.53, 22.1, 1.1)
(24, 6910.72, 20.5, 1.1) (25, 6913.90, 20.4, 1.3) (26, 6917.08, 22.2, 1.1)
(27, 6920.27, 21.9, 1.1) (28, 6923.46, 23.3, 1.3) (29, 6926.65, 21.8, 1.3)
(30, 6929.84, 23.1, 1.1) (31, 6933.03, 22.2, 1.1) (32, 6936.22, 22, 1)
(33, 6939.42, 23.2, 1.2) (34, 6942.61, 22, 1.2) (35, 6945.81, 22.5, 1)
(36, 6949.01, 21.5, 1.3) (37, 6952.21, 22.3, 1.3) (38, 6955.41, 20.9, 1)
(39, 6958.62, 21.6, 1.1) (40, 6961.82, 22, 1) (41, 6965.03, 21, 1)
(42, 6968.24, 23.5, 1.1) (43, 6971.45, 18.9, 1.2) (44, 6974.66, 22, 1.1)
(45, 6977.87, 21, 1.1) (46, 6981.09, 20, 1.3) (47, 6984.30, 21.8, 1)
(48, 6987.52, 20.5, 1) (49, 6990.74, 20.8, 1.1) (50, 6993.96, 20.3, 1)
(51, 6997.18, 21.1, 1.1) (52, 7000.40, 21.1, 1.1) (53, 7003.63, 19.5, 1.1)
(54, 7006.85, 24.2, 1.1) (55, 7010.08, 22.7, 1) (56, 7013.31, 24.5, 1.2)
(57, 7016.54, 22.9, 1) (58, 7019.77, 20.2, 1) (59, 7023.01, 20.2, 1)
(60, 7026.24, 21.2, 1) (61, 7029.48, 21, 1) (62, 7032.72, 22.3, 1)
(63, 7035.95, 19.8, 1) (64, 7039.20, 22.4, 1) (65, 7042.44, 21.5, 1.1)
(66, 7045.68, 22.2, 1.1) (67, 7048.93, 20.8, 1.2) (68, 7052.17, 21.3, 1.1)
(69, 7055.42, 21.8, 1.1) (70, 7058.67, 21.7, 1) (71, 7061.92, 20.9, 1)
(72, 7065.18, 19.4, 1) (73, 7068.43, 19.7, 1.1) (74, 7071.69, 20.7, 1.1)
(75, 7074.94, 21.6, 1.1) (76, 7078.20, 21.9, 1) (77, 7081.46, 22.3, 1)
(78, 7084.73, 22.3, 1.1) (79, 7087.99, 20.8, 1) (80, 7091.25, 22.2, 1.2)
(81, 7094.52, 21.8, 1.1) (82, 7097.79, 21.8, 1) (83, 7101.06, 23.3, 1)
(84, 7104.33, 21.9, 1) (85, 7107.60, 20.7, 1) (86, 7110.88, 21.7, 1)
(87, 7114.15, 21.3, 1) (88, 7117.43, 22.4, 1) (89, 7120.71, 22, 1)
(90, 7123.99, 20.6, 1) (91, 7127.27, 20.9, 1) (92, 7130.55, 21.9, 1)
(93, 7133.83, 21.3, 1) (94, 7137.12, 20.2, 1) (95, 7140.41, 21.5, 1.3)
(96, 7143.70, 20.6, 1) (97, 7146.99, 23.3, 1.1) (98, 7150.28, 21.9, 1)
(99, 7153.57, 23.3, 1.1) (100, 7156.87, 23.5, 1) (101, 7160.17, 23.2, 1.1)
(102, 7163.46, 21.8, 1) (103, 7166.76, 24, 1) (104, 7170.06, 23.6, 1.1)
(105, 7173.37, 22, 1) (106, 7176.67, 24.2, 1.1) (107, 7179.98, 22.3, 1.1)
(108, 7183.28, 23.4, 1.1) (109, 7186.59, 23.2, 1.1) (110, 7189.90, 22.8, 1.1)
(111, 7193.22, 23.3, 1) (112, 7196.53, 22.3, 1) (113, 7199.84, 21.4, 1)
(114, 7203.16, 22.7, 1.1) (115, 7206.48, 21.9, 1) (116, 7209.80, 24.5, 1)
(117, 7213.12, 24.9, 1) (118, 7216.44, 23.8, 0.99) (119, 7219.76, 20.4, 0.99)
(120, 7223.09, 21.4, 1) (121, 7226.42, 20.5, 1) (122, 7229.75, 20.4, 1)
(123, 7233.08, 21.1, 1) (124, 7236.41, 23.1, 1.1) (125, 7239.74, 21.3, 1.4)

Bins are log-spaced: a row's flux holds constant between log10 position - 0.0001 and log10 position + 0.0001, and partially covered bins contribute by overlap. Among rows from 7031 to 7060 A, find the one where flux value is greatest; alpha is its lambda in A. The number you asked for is 7039.20 A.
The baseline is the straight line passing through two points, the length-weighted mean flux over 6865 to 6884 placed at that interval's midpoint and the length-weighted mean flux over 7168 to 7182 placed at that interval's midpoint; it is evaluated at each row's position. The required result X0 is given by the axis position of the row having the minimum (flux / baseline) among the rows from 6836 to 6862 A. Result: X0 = 6847.36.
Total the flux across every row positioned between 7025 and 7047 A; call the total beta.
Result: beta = 150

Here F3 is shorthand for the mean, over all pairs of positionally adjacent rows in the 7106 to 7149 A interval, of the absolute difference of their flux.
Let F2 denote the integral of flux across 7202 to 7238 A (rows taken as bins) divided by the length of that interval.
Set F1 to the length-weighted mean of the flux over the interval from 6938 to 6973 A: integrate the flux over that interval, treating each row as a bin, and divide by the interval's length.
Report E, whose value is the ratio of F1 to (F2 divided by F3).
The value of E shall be 0.99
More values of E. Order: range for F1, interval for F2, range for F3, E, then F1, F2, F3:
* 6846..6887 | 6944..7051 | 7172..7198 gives 1.02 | 20.9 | 21.5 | 1.04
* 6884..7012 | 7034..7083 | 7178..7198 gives 0.65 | 21.5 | 21.2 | 0.64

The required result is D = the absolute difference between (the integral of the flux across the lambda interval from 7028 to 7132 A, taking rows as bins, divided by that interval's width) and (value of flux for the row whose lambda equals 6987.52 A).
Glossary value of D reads 0.97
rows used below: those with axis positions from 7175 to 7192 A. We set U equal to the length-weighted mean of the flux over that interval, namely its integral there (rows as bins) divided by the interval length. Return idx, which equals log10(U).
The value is 1.37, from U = 23.18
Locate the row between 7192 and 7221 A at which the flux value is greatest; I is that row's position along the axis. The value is 7213.12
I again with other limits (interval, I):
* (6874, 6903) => 6885.30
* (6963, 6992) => 6968.24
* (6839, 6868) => 6866.30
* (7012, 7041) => 7013.31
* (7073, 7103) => 7101.06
